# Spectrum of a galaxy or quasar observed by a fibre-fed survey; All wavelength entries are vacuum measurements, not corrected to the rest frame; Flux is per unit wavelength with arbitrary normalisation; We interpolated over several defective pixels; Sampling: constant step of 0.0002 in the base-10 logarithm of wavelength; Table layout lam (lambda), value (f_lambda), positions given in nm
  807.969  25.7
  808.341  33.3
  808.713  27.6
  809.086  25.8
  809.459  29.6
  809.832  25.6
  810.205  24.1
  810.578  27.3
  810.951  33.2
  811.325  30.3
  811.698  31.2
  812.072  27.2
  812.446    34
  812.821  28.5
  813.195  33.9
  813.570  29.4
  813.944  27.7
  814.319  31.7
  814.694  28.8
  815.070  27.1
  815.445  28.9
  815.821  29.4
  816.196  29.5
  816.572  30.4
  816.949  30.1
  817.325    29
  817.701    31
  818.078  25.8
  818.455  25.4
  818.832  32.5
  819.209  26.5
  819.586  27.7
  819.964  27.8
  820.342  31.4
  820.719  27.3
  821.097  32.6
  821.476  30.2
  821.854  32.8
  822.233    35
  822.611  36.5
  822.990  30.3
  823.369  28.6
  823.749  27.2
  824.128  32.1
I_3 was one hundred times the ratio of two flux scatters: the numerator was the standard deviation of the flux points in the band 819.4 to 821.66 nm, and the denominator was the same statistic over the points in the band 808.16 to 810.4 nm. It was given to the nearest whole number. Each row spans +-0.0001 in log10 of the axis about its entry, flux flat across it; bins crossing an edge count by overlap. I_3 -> 66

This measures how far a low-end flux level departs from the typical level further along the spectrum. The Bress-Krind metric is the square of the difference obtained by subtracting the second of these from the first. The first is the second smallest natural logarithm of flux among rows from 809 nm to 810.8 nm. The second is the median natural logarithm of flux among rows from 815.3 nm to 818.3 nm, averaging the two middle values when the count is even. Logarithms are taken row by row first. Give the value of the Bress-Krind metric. 0.020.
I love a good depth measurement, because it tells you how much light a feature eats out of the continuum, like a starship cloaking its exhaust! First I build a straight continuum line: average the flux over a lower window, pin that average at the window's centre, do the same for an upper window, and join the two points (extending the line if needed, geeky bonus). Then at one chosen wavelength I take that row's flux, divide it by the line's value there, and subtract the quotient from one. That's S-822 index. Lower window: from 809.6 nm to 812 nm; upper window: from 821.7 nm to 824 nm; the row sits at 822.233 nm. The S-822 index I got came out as -0.11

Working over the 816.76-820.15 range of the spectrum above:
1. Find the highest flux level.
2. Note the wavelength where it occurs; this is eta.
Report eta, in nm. 818.832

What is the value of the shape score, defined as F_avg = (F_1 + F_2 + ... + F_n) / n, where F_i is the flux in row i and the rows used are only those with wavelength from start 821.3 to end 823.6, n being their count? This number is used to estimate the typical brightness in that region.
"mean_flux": 32.2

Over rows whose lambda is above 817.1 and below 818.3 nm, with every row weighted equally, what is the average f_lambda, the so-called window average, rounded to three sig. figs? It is 28.6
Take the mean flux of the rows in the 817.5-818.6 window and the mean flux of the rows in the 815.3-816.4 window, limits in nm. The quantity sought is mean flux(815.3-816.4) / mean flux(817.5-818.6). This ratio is 1.07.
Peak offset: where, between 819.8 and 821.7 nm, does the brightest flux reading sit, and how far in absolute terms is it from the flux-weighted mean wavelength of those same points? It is 0.36 nm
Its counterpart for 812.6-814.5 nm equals 0.38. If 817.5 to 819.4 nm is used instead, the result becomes 0.38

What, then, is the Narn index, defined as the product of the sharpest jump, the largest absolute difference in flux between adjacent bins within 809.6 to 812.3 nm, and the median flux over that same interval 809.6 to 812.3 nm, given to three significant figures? 161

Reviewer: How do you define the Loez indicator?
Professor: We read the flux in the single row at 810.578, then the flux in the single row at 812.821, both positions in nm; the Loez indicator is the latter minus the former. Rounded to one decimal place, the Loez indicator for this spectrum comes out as 1.2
